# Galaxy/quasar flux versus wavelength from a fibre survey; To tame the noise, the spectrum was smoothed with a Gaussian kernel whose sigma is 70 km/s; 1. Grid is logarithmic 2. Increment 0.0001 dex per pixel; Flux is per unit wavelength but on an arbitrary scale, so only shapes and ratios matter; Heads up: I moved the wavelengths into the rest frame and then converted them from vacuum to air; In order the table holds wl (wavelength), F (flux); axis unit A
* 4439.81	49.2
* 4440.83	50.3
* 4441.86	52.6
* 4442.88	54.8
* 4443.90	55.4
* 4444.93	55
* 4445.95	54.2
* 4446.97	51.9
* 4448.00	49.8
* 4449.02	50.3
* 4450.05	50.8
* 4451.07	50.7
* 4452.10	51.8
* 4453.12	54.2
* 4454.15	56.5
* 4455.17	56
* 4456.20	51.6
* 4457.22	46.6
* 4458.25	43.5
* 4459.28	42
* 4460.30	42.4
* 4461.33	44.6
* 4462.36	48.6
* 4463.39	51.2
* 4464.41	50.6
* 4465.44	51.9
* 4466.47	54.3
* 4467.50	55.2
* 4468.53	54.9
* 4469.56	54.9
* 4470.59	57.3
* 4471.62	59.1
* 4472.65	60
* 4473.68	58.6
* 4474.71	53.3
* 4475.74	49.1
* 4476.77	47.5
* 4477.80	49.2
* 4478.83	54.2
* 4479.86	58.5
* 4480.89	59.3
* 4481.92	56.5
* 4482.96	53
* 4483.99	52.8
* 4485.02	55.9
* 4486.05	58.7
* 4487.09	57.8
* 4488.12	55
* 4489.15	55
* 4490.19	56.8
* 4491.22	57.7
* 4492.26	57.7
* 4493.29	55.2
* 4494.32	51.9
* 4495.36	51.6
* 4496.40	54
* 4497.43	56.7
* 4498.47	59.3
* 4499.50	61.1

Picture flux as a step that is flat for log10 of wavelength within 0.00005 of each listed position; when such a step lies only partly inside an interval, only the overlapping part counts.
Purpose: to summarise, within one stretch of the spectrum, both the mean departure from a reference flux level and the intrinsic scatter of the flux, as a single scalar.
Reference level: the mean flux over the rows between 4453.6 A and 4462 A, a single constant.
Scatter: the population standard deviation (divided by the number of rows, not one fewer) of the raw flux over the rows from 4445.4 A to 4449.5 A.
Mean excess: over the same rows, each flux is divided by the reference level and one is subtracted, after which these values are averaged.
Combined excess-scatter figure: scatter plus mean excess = 1.79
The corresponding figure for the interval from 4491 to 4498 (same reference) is 2.53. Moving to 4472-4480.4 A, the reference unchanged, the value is 4.69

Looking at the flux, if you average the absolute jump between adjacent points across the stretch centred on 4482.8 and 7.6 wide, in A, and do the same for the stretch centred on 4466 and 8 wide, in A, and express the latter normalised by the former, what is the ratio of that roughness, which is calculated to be 0.53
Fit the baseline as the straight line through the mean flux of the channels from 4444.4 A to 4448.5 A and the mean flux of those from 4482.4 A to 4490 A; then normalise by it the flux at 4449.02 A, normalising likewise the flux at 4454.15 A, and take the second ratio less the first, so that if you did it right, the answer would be 0.11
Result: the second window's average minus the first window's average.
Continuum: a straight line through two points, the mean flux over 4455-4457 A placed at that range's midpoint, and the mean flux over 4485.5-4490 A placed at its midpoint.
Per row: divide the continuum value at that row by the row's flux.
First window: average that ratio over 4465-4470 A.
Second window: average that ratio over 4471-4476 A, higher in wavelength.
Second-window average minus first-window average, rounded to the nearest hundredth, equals -0.02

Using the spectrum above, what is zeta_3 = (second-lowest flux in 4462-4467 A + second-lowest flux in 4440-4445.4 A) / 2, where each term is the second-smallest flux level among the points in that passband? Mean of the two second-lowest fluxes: 51.6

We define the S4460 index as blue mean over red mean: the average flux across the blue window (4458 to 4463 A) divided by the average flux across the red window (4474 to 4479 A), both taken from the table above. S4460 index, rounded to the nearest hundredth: 0.87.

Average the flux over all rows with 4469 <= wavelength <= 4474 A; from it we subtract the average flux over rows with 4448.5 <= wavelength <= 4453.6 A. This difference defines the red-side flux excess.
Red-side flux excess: 6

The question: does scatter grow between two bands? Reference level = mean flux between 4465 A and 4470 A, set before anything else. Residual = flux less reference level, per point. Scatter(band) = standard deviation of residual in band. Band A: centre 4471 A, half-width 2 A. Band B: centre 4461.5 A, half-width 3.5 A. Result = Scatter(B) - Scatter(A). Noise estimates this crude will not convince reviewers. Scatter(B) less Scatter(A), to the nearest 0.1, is 1.7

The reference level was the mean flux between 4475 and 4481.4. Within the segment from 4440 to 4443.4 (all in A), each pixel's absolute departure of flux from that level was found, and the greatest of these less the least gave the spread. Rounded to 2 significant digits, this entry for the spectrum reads 2.3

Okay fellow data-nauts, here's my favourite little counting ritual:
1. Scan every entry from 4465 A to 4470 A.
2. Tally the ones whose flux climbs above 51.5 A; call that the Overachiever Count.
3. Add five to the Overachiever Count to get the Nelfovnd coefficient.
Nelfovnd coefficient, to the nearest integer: 10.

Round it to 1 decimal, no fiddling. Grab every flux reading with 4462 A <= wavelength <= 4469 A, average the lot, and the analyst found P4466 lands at 52.4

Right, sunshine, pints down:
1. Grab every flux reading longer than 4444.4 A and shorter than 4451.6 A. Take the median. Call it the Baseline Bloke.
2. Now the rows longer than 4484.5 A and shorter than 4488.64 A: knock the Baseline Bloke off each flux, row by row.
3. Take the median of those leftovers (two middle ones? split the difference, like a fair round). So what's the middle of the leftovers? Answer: 6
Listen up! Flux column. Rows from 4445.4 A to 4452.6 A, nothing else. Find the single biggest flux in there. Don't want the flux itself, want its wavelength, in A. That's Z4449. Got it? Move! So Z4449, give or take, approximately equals 4445.95 A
